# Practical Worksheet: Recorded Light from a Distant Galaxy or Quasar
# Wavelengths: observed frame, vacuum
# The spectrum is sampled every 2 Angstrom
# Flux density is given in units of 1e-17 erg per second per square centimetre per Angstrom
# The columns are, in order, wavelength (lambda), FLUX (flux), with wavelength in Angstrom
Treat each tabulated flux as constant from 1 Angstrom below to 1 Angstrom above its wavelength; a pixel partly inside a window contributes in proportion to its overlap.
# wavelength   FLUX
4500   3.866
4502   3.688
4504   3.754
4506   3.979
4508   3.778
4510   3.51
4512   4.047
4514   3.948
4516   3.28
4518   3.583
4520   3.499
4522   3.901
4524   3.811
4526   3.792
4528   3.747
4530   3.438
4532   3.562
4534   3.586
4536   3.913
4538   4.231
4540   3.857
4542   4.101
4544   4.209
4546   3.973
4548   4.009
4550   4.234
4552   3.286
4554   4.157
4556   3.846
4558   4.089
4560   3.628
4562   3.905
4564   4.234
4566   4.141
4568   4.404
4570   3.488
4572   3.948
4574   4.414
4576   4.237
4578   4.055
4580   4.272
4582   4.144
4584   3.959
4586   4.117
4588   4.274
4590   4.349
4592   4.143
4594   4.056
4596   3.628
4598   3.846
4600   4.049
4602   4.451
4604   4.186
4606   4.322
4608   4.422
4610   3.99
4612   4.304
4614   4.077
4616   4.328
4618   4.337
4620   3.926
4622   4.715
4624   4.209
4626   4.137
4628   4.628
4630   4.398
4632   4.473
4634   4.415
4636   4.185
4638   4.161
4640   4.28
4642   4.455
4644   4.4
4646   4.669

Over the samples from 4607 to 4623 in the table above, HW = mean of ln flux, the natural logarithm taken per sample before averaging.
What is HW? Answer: 1.45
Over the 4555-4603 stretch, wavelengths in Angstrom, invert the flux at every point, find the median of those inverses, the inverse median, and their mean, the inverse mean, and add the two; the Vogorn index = 0.490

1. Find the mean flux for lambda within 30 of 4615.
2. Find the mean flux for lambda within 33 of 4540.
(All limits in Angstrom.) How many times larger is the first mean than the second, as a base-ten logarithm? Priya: 0.042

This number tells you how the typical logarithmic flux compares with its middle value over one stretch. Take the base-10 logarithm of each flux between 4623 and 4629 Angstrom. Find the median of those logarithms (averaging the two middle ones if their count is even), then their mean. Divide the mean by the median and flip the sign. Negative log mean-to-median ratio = -1.02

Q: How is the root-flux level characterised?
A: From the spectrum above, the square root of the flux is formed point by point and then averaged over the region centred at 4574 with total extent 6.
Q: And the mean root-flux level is 2.05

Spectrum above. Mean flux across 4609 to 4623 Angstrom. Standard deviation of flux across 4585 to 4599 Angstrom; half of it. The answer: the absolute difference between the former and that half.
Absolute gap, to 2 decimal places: 4.12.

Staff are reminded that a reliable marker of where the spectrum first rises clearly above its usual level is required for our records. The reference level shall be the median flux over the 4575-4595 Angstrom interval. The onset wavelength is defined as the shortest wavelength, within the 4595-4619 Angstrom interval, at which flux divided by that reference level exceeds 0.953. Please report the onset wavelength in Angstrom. 4600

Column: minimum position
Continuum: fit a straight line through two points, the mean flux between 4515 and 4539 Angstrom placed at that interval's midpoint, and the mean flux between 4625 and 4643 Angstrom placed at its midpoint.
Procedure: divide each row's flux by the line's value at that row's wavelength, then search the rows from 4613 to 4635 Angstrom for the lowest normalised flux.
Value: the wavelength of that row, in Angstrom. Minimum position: 4620 Angstrom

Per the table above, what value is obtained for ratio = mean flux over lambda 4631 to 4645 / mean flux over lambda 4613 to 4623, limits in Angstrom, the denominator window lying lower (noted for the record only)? 1.01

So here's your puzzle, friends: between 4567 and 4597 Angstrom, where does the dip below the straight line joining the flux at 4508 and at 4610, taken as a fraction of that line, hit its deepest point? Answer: 4570 Angstrom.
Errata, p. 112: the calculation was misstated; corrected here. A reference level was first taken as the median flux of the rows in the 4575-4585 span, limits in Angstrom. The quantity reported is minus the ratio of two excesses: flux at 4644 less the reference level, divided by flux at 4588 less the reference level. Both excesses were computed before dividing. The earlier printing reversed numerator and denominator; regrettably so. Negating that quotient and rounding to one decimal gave -2.0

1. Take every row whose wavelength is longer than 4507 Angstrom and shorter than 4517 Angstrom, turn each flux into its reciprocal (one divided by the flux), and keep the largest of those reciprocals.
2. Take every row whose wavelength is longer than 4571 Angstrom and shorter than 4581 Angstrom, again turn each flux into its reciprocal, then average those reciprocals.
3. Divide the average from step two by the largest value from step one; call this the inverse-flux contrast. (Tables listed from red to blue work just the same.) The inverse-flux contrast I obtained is 0.78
